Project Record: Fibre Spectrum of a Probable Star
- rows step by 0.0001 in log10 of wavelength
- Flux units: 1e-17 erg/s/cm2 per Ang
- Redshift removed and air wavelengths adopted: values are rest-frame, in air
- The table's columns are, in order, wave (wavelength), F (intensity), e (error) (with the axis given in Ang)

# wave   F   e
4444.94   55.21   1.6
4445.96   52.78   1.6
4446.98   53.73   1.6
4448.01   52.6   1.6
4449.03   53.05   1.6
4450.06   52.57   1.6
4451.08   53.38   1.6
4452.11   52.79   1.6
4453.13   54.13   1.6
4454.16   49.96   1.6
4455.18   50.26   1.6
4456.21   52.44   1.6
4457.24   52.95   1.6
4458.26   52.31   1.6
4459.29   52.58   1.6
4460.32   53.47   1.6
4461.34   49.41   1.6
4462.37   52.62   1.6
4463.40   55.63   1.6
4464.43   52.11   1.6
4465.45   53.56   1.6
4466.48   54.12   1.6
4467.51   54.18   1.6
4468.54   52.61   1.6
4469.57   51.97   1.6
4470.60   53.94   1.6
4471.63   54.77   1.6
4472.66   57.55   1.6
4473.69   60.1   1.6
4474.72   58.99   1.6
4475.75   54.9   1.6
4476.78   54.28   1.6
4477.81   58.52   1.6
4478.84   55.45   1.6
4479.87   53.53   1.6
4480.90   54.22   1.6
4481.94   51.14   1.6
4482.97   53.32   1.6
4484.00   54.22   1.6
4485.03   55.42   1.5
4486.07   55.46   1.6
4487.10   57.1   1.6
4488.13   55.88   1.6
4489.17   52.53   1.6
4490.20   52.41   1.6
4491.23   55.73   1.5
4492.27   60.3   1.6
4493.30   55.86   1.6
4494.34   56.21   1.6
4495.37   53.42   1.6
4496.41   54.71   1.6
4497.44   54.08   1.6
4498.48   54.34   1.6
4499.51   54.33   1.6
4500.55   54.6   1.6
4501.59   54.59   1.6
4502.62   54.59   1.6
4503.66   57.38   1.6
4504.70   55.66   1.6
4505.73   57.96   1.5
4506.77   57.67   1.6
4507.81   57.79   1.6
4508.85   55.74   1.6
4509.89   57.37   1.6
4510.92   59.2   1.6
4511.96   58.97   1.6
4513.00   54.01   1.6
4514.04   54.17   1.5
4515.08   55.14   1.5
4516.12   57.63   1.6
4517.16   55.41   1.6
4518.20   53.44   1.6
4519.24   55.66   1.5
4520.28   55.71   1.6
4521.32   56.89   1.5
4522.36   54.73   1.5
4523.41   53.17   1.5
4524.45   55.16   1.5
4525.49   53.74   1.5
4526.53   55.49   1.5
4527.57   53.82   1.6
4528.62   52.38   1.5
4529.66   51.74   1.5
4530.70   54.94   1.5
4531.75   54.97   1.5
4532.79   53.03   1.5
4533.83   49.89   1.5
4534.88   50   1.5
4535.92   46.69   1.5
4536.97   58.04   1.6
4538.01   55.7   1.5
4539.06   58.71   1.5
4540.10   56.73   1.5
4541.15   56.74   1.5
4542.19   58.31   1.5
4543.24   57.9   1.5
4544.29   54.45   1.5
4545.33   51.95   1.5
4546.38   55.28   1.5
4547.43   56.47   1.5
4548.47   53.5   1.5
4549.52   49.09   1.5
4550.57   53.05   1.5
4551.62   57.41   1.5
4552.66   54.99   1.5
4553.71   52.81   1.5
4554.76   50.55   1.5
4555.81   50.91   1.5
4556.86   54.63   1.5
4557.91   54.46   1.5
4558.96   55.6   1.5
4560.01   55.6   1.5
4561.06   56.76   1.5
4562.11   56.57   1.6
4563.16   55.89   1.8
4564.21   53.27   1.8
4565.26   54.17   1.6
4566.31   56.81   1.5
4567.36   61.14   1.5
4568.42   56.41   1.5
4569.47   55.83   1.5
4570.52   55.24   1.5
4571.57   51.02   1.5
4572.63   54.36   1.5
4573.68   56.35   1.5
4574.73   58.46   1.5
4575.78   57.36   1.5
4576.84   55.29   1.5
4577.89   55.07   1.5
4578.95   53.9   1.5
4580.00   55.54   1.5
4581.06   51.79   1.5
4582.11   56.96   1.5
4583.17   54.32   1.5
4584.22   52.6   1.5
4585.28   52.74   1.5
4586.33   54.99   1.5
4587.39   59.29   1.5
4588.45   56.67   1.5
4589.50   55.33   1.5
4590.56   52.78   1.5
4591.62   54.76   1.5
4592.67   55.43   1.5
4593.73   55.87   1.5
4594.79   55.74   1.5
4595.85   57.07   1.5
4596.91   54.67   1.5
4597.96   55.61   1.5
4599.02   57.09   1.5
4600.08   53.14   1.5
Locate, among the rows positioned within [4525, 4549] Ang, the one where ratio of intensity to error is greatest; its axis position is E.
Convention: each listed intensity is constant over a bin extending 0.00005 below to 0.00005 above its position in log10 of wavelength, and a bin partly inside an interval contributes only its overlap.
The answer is 4539.06 Ang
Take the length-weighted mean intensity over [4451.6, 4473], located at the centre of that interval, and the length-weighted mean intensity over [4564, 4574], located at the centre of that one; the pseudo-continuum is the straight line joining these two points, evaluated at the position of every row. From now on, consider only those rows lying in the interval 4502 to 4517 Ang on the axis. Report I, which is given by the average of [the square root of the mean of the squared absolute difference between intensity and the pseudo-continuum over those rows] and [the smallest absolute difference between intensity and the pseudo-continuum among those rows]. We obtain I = 1.55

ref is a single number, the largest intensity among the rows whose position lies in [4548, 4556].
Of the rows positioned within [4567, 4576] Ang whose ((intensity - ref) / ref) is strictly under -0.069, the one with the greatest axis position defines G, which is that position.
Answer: 4571.57 Ang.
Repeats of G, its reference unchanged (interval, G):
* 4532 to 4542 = 4535.92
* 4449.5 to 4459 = 4458.26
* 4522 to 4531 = 4529.66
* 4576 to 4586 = 4585.28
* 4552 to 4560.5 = 4555.81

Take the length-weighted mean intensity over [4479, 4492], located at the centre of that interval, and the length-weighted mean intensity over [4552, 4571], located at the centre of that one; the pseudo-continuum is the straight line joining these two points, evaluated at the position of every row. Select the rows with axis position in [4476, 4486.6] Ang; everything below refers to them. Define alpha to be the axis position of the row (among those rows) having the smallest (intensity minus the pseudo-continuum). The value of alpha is 4481.94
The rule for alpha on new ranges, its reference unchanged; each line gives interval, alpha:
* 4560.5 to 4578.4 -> 4571.57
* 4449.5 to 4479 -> 4461.34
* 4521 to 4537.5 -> 4535.92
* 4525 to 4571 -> 4535.92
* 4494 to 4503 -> 4495.37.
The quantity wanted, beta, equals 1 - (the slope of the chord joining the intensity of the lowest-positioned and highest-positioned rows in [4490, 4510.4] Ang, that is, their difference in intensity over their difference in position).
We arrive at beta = 0.7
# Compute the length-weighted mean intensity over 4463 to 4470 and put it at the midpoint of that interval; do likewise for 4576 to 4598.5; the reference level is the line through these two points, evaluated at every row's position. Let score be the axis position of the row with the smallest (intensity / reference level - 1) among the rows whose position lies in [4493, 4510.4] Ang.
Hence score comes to 4495.37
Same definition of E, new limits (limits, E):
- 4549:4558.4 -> 4551.62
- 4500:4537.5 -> 4505.73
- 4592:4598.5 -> 4595.85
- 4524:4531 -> 4526.53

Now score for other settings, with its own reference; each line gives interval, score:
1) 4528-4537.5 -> 4535.92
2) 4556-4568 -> 4564.21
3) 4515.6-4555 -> 4535.92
